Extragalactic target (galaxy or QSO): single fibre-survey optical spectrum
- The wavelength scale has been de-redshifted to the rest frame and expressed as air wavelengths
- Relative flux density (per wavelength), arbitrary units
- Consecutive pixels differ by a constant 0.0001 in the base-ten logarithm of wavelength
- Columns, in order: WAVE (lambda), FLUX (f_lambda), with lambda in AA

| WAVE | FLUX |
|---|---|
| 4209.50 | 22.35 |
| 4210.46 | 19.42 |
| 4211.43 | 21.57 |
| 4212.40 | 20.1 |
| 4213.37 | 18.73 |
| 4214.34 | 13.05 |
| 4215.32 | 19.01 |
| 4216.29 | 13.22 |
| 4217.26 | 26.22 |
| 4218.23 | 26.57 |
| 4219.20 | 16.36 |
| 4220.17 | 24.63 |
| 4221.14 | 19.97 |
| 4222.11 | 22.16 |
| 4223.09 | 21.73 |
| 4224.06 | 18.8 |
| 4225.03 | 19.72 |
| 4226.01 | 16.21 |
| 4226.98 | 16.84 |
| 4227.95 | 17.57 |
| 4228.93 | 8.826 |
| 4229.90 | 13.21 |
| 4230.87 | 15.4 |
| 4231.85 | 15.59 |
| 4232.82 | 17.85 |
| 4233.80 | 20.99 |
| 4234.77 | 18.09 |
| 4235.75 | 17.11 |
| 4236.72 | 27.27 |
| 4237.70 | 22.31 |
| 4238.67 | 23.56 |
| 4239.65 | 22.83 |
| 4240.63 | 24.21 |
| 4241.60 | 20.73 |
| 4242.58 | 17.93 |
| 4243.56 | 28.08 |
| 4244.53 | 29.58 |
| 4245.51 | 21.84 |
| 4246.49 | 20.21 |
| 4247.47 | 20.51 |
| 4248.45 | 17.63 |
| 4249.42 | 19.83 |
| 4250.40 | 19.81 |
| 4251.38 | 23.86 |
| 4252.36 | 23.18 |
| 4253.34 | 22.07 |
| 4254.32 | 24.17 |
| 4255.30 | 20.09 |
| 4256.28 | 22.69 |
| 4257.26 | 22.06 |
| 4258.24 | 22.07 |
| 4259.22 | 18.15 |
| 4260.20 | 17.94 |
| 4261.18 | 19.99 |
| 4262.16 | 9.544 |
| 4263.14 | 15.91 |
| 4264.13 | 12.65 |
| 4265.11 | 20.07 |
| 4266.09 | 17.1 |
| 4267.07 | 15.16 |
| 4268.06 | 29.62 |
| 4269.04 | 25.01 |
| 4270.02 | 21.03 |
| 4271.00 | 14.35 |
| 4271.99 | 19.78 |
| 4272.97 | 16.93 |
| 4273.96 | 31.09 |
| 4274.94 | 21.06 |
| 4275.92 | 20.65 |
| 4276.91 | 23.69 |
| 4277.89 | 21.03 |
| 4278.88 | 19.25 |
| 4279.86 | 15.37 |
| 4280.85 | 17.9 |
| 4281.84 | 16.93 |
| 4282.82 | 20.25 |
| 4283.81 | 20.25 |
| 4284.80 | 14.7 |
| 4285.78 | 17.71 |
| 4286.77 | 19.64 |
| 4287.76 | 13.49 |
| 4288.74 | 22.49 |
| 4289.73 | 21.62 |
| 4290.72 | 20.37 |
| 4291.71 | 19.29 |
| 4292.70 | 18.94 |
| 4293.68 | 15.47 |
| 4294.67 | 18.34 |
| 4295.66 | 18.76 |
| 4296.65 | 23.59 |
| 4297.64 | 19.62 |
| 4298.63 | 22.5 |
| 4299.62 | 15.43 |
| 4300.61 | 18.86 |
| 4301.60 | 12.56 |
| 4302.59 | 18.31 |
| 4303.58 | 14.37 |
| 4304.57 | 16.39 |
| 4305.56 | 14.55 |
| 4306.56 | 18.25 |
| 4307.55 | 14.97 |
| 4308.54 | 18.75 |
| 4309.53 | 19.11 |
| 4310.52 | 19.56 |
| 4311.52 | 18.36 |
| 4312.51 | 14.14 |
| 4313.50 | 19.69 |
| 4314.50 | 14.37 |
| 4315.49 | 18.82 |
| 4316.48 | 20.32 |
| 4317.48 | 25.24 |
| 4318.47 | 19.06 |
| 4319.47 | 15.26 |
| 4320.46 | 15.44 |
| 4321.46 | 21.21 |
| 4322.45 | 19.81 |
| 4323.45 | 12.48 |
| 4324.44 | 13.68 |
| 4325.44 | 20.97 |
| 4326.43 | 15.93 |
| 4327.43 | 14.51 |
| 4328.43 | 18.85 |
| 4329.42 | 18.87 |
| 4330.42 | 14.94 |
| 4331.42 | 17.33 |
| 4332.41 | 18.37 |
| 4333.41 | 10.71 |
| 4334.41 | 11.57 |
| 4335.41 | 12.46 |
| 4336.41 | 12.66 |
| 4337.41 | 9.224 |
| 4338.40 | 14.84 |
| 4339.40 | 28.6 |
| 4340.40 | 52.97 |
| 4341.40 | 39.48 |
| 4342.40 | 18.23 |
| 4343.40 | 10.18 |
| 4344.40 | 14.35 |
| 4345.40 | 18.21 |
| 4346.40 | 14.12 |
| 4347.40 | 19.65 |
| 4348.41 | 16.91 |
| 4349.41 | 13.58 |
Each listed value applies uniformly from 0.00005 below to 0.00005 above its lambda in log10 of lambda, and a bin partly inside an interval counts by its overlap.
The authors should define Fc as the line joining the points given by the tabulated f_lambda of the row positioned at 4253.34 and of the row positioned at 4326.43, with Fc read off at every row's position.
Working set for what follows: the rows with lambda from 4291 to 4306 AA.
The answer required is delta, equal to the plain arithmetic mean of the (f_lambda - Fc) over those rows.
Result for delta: -0.5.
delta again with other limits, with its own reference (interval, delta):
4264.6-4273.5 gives -0.9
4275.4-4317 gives -0.2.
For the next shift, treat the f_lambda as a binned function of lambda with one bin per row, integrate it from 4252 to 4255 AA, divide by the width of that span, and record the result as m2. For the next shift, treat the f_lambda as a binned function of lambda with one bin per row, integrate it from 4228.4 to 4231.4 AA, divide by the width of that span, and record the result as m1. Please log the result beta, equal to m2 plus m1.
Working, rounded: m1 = 12.6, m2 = 22.9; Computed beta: 35.5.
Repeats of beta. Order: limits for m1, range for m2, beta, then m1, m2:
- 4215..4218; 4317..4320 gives 39.9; 20.1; 19.8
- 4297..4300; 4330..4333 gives 36.3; 19.5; 16.8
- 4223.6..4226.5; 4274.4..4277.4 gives 40.2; 18.2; 22.0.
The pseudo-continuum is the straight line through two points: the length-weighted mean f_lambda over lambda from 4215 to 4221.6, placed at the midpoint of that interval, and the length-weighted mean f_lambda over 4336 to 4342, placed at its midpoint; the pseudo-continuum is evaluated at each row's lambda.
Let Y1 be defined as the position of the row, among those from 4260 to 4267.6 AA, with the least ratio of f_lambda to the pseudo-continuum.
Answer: 4262.16 AA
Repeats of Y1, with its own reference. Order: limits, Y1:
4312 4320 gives 4312.51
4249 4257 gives 4250.40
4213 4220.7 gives 4214.34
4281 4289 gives 4287.76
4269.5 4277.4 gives 4271.00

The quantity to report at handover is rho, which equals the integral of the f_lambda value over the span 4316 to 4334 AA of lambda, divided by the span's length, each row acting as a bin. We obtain 17.4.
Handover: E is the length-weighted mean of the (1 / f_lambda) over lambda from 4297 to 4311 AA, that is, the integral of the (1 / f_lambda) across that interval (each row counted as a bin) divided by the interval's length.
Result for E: 0.059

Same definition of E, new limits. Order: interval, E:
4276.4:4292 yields 0.054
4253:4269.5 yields 0.055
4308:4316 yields 0.057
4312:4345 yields 0.062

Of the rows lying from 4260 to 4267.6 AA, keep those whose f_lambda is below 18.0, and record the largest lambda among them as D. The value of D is 4267.07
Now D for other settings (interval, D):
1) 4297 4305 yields 4304.57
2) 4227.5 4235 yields 4232.82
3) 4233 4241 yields 4235.75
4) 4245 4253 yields 4248.45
